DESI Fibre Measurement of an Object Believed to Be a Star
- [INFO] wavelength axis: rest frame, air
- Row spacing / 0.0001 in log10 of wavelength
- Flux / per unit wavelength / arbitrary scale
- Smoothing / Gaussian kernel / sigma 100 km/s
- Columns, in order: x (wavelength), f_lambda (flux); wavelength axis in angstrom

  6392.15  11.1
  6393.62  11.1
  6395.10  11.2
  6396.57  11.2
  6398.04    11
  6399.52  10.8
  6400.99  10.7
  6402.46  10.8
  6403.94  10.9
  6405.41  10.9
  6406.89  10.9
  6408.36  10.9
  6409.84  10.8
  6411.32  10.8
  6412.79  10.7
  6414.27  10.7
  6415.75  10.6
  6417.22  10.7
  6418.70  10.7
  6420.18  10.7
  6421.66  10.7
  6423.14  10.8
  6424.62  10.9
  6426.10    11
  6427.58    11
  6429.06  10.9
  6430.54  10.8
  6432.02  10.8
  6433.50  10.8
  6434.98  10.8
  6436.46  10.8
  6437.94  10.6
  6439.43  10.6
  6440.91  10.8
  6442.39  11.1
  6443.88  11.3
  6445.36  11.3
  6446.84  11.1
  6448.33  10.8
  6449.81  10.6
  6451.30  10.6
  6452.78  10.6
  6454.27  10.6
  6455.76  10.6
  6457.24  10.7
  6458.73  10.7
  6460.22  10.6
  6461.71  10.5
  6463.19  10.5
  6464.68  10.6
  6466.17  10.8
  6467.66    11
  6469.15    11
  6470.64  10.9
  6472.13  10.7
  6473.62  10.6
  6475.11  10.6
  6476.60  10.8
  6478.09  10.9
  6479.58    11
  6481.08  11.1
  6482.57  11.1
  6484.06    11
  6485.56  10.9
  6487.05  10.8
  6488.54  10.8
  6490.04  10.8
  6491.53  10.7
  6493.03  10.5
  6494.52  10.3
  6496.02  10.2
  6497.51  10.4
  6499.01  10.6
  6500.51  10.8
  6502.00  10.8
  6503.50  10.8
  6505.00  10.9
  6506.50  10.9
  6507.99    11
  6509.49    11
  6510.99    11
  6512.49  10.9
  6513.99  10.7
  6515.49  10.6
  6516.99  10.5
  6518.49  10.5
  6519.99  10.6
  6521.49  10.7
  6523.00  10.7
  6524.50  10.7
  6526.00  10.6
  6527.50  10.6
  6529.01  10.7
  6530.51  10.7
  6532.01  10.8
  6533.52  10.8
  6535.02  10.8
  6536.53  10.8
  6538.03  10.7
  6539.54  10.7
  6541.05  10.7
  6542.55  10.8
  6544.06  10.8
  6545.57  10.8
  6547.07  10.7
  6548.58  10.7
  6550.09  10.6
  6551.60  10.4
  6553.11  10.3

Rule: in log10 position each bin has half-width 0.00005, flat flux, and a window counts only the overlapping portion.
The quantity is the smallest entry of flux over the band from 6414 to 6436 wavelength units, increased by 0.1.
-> 10.7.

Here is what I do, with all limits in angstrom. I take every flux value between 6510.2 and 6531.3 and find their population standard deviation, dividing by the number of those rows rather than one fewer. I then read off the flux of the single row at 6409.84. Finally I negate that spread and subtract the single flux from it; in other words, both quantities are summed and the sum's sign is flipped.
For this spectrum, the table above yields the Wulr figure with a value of -10.93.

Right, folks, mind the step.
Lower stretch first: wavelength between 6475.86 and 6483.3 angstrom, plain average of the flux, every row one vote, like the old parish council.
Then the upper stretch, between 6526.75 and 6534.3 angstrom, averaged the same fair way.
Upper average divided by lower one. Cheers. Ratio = 0.98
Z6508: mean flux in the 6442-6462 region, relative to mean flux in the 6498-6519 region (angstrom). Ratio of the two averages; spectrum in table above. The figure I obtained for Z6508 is 1.001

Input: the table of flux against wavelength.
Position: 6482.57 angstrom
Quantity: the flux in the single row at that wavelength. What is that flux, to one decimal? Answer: 11.1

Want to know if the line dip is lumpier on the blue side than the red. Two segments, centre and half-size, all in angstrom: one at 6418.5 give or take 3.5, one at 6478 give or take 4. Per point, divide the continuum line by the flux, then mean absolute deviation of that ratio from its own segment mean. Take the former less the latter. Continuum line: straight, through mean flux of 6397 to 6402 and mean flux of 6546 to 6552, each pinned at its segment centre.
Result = -0.010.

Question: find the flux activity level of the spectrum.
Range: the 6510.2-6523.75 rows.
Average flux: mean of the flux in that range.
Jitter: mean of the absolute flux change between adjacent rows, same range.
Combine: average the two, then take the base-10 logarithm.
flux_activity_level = 0.731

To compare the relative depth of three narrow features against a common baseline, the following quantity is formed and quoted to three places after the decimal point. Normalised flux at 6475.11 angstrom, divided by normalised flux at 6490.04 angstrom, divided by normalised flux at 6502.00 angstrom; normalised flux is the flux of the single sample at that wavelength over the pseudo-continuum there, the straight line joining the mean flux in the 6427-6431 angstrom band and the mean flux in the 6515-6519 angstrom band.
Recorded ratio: 0.957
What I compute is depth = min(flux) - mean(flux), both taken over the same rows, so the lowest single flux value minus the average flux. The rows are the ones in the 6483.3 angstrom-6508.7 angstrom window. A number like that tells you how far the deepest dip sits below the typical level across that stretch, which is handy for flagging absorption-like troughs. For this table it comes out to -0.52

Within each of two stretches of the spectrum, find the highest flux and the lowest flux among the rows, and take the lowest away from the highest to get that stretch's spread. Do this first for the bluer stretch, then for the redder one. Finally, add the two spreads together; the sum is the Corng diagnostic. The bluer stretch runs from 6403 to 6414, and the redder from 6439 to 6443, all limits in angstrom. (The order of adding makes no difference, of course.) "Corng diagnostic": 0.700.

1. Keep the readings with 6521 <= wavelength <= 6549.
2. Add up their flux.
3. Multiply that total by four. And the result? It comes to 815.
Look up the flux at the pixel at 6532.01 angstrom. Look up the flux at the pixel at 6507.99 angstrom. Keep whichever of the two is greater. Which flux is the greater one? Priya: 11.0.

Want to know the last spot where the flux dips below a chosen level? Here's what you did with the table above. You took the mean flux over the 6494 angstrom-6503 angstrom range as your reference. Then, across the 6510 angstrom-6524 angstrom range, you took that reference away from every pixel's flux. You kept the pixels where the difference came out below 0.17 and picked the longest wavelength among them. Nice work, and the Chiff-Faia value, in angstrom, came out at 6519.99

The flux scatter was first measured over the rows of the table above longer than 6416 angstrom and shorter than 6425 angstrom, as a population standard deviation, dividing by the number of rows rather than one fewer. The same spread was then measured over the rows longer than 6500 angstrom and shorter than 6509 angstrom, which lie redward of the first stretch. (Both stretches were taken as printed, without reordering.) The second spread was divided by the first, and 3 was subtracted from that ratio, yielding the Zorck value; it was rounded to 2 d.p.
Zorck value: -2.02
